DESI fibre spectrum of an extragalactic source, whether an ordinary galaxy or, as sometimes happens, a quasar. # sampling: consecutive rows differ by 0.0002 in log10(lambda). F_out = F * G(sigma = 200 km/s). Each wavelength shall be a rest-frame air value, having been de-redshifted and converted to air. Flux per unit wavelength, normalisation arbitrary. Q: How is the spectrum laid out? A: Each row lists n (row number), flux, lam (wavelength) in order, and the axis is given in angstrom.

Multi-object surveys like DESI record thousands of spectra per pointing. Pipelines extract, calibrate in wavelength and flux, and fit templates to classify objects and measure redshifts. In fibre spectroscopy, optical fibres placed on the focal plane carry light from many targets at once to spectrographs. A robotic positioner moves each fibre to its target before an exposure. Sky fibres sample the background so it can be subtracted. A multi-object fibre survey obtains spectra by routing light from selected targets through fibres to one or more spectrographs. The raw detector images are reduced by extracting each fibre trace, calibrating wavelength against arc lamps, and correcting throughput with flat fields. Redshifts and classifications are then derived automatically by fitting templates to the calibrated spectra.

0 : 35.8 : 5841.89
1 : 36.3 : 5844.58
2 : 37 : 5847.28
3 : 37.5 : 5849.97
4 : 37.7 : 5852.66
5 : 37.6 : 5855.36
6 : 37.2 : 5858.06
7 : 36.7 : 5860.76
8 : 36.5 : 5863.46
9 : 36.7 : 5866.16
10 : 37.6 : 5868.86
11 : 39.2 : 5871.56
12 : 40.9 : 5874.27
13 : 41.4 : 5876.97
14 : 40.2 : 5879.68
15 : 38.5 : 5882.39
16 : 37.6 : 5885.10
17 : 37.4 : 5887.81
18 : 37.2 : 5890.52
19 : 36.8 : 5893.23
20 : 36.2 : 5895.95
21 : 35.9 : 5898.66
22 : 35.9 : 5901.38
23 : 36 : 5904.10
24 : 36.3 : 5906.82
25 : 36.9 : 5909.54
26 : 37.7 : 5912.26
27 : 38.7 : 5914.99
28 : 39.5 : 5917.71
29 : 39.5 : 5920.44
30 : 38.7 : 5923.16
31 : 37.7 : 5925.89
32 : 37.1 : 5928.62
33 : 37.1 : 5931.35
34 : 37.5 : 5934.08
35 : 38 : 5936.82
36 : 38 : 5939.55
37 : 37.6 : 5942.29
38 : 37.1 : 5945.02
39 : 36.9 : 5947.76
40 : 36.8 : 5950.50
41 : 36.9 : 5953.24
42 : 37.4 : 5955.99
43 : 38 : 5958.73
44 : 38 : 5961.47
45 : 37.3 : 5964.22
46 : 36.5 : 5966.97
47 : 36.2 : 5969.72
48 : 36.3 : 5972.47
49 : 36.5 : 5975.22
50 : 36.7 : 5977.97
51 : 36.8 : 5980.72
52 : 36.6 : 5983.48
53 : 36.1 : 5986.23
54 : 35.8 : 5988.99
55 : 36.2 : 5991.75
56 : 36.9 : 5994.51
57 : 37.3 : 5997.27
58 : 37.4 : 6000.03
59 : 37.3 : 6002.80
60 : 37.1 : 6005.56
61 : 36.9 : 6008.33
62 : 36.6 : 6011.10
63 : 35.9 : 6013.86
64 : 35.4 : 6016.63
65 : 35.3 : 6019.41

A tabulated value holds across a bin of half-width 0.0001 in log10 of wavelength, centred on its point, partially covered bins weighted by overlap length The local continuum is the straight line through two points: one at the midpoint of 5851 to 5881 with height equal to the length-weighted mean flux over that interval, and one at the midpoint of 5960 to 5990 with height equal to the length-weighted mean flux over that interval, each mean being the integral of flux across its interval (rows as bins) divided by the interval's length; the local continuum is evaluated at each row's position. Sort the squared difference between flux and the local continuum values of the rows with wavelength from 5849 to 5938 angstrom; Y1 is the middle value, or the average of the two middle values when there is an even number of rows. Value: 1.2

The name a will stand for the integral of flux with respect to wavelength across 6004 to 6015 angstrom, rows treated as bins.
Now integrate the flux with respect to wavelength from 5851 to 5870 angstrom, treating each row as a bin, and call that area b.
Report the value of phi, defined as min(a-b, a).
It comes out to -302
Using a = 403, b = 706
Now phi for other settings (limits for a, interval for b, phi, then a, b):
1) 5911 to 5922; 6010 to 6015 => 246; 427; 182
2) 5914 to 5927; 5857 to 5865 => 211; 505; 294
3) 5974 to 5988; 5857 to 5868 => 107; 511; 405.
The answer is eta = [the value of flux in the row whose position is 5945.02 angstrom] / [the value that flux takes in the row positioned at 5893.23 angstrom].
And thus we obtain 1.01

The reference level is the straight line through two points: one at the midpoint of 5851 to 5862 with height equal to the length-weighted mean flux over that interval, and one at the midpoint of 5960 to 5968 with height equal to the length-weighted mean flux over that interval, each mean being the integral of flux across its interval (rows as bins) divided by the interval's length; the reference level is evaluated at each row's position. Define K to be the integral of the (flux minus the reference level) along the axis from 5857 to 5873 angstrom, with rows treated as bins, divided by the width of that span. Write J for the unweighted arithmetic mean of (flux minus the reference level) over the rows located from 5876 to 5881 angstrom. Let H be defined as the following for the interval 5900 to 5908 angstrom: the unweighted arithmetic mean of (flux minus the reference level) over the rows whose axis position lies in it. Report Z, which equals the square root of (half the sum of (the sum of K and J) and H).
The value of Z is 1.07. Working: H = -1.23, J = 3.5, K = 0.0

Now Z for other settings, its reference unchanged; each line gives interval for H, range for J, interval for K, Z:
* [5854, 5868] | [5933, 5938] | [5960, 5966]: 0.43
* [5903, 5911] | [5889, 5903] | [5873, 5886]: 0.59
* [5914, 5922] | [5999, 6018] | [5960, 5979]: 0.63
